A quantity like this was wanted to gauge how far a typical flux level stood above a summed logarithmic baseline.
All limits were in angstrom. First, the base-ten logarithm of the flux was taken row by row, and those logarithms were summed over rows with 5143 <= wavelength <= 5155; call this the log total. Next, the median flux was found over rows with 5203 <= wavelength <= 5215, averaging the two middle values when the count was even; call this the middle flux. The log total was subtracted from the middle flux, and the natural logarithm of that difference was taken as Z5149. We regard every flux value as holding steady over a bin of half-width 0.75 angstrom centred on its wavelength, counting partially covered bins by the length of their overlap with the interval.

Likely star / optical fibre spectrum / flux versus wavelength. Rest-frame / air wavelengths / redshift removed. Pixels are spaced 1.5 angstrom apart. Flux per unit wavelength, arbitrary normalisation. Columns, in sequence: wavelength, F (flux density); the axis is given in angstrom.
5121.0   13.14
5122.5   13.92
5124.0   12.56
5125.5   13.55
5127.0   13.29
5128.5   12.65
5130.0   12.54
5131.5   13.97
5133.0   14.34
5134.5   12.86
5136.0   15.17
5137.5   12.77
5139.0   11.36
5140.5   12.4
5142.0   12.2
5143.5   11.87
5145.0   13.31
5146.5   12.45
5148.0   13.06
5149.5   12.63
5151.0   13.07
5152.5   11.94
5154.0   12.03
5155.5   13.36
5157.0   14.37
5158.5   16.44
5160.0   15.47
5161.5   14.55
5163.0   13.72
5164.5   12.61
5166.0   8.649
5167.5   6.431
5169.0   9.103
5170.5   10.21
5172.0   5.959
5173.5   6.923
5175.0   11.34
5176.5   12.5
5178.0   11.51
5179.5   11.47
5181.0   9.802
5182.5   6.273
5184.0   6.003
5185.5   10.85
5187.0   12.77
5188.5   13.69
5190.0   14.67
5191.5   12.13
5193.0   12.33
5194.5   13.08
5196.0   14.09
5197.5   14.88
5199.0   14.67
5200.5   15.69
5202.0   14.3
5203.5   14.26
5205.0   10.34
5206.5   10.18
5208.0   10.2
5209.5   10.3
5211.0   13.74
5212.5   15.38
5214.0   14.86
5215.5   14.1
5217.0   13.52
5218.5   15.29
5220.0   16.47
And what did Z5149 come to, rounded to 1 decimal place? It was 1.2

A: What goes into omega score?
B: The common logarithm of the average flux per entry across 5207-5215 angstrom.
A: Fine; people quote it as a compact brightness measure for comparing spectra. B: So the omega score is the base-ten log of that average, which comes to 1.11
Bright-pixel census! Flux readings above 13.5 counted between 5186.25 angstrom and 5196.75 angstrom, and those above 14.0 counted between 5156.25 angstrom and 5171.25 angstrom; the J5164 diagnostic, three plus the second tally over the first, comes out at 4.33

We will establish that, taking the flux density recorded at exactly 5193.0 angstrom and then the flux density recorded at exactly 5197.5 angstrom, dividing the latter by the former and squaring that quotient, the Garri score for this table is 1.5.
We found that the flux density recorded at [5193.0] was 12.33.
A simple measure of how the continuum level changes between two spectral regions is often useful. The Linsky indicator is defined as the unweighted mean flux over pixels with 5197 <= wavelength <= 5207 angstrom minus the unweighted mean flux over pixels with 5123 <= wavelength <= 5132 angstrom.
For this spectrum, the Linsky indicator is 0.4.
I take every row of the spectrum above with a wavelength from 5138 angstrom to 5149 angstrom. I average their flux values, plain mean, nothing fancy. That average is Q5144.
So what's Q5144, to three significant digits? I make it 12.4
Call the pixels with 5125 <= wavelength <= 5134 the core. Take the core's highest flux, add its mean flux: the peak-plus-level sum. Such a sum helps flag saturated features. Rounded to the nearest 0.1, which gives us 27.7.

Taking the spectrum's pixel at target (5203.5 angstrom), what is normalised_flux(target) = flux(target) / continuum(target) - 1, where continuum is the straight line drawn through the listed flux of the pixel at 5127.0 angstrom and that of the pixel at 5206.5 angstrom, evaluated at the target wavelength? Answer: 0.38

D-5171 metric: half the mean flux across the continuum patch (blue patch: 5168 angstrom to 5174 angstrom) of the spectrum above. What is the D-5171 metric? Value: 4.0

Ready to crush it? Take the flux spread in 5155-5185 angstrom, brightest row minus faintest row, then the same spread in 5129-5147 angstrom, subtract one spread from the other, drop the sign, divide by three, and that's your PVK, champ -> 2.2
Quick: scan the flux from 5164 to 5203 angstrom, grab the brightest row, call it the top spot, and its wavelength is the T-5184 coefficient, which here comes 5200.5 angstrom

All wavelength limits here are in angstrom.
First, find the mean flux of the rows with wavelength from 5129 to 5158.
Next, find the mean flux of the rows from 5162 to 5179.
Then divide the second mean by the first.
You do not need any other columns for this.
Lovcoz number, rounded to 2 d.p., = 0.77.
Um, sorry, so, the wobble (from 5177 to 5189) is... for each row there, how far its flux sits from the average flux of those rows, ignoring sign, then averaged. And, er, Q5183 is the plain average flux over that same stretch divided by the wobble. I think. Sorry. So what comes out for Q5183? 4.7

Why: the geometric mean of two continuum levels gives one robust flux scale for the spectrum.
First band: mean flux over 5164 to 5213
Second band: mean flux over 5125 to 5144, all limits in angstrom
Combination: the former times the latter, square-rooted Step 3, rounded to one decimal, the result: 12.2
